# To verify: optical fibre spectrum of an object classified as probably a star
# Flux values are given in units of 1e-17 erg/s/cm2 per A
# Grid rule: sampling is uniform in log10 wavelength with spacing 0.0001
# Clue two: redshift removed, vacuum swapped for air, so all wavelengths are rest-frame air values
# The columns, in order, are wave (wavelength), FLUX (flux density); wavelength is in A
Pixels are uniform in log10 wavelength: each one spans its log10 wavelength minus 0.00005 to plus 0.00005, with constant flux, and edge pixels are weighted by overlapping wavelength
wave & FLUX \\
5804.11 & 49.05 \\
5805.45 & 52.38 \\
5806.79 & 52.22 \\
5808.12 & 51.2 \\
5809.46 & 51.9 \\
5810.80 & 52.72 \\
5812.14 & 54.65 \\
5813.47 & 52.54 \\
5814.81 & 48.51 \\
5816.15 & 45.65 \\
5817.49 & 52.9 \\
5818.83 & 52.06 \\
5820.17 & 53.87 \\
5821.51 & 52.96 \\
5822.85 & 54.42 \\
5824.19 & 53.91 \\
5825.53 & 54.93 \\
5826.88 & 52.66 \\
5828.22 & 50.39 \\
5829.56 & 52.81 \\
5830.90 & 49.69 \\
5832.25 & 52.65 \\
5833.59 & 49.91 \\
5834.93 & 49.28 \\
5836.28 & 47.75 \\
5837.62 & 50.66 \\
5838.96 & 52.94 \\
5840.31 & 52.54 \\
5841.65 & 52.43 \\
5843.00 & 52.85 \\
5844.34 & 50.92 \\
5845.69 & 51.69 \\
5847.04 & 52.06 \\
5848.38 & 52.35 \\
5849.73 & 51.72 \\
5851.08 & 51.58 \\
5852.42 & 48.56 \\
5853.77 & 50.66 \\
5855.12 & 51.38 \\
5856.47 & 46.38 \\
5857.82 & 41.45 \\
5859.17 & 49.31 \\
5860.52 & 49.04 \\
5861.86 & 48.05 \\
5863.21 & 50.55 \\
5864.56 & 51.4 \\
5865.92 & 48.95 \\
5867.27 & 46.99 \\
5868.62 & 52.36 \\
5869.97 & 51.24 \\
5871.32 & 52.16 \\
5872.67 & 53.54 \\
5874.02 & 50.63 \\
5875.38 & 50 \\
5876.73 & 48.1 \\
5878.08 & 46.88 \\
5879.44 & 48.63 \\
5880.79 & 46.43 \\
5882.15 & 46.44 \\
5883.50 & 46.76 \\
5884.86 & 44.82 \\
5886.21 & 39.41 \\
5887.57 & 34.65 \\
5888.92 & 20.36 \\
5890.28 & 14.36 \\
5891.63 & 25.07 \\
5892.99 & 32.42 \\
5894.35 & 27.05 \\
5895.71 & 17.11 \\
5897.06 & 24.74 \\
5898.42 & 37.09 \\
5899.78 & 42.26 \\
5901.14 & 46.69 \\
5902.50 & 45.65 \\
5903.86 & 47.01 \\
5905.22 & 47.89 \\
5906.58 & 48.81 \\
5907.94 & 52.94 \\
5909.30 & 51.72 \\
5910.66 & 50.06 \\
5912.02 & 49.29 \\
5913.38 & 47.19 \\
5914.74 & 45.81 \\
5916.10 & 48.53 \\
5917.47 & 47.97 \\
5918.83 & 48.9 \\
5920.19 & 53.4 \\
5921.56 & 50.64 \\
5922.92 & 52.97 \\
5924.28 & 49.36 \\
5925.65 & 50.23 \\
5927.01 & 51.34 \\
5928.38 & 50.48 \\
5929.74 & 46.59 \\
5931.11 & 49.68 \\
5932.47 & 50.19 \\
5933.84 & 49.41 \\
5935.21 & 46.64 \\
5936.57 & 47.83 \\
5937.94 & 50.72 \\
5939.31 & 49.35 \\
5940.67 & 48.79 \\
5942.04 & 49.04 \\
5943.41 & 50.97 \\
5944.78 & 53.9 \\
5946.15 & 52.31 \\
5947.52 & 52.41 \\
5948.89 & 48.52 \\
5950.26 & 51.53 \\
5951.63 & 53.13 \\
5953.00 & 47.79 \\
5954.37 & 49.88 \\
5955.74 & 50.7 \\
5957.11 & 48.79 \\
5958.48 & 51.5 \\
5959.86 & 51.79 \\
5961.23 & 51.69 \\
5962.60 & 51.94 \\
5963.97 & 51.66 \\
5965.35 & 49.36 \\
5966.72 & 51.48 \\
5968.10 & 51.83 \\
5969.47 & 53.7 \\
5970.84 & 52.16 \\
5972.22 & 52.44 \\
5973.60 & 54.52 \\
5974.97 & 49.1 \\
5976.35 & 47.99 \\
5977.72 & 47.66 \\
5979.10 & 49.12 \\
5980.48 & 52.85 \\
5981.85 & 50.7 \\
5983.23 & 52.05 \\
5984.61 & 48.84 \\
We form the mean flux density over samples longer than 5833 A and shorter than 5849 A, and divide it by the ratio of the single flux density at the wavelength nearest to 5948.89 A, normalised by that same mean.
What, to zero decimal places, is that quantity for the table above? 54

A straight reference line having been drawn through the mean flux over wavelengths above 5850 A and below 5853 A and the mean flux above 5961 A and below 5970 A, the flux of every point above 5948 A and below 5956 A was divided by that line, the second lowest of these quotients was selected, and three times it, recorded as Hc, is 2.83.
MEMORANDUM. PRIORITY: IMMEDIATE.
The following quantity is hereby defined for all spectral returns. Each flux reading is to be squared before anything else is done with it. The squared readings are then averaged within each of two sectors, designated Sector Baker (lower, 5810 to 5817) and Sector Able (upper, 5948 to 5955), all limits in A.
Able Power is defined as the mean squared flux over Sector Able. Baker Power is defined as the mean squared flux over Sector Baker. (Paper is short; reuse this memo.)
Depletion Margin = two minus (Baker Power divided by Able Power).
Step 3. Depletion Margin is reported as 0.97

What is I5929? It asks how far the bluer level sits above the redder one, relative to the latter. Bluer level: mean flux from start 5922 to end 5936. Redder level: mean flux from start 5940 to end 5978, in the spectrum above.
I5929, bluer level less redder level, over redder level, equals -0.02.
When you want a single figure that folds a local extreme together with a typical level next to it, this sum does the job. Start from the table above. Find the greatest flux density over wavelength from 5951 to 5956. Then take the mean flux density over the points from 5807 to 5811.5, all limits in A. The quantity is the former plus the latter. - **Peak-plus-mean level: 105.1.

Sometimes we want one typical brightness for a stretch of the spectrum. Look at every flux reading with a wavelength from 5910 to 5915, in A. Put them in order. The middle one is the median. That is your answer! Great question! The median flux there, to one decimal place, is 48.2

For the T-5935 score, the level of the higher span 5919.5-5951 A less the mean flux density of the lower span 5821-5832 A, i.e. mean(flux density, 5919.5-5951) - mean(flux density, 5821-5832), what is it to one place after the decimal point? -2.4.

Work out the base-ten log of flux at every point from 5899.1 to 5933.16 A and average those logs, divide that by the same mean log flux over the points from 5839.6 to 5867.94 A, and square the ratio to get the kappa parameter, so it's 0.990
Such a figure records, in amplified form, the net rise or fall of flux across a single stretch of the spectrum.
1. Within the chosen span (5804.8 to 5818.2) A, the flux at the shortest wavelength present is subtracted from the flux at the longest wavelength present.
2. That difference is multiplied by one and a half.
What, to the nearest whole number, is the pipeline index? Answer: 1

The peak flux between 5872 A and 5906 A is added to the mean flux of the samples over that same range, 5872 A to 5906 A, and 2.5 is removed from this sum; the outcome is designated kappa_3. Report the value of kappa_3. 90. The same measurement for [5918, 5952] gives 102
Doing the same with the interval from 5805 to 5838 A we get 104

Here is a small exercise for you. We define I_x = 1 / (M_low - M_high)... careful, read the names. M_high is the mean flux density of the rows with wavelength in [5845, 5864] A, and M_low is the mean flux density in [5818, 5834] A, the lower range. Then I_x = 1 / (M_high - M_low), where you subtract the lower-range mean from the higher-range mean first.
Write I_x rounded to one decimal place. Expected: -0.3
